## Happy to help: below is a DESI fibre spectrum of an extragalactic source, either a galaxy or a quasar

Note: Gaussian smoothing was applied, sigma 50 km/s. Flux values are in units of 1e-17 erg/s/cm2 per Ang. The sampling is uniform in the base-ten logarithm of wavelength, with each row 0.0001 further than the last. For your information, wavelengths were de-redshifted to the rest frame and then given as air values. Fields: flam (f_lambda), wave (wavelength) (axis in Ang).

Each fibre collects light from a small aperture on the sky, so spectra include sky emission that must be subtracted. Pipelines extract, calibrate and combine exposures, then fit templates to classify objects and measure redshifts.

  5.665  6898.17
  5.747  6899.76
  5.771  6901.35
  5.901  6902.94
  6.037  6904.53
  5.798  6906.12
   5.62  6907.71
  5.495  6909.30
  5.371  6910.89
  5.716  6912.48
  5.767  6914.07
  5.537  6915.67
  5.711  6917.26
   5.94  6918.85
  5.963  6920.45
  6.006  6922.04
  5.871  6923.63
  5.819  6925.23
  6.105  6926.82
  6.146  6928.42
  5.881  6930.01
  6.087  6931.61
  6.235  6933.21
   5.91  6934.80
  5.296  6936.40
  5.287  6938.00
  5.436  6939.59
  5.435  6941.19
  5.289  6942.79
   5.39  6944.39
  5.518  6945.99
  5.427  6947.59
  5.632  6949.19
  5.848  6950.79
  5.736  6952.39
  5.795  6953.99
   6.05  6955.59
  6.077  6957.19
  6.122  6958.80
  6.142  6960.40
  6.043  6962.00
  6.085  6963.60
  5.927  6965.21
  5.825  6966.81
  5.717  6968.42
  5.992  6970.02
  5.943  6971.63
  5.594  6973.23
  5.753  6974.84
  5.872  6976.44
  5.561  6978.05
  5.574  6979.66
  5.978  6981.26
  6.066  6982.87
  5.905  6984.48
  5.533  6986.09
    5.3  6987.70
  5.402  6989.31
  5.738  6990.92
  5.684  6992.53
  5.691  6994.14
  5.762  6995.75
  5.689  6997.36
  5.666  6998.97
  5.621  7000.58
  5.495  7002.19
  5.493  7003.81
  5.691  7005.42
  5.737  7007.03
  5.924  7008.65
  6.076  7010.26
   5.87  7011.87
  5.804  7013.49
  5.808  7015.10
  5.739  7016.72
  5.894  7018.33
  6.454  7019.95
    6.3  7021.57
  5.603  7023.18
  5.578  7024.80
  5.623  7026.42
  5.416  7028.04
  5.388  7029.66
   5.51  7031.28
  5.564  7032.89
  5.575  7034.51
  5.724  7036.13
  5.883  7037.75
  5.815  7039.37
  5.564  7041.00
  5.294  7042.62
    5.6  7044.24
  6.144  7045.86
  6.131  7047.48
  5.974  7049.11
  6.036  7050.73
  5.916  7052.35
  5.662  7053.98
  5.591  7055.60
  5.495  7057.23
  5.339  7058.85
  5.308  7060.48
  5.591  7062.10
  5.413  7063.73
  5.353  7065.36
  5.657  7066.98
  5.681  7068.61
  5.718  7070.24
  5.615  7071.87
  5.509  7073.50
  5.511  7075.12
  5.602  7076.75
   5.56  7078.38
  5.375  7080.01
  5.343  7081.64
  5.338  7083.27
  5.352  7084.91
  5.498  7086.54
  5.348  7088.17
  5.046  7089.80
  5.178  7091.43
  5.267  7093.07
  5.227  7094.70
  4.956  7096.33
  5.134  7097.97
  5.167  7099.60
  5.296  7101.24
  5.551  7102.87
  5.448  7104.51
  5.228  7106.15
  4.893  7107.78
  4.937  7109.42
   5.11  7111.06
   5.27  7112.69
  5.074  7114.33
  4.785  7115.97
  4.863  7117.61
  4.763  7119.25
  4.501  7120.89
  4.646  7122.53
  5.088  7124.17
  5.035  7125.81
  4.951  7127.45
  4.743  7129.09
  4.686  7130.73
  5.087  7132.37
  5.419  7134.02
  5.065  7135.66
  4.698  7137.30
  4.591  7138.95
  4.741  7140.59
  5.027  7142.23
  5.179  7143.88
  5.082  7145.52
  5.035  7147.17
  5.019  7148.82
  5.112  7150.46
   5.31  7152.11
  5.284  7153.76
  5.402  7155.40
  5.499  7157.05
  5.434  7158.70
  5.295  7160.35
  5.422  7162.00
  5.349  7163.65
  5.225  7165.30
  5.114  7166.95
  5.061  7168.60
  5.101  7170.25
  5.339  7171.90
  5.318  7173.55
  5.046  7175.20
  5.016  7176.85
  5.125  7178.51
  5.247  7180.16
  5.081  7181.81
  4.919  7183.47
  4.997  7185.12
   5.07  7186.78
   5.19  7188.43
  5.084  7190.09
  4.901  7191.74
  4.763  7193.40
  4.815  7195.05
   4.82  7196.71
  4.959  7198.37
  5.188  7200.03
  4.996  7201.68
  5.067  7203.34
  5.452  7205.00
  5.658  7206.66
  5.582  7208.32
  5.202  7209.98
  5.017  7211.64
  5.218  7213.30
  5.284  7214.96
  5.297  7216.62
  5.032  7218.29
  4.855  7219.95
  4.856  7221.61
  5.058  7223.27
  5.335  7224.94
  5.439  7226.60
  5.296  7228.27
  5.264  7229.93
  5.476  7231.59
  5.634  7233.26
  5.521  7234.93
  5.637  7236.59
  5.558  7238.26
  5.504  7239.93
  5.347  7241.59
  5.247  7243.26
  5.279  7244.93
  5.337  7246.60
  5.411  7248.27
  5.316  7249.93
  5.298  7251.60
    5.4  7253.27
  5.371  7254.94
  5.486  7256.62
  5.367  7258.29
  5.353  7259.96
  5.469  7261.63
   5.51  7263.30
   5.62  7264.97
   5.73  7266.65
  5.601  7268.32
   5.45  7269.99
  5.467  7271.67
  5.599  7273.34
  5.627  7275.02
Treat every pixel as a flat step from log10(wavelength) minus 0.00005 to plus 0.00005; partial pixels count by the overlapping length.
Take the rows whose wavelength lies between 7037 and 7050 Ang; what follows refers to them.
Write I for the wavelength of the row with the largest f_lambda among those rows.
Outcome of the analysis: 7045.86 Ang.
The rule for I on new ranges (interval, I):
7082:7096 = 7086.54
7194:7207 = 7206.66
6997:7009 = 7008.65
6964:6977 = 6970.02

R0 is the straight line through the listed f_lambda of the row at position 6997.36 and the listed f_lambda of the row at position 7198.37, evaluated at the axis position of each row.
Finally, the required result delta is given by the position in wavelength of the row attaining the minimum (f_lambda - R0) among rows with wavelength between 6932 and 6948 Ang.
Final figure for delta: 6938.00 Ang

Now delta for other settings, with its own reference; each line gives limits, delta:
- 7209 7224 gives 7219.95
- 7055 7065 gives 7060.48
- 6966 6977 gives 6973.23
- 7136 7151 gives 7138.95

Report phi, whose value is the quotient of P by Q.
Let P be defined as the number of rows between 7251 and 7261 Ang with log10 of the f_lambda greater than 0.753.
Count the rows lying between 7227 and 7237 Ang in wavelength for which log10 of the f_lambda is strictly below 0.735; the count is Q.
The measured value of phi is 0.00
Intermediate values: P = 0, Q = 2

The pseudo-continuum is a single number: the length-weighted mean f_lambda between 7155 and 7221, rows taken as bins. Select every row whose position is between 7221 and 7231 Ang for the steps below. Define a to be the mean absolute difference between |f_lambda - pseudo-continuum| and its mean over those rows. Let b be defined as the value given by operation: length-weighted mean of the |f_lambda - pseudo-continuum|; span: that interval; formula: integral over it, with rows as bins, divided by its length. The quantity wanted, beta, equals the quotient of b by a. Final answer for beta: 2.6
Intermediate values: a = 0.07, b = 0.18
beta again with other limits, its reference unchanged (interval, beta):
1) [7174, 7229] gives 1.8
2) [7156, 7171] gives 1.8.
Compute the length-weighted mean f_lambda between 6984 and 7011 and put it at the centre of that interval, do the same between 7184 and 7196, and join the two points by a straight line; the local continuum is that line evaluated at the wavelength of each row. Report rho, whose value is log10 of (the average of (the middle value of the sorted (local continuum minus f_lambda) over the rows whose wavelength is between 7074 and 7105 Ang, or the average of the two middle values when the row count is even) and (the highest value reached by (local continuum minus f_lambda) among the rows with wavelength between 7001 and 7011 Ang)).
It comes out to -1.11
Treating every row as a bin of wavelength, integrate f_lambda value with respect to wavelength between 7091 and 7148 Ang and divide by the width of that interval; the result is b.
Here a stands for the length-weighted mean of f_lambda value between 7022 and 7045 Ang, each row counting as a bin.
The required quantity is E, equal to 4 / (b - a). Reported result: -7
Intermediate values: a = 5.6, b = 5.02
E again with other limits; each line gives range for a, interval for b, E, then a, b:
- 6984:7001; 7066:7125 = -10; 5.6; 5.24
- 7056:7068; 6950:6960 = 8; 5.5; 5.95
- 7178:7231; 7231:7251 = 13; 5.1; 5.44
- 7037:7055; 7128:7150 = -5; 5.8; 4.96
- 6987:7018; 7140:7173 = -8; 5.7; 5.21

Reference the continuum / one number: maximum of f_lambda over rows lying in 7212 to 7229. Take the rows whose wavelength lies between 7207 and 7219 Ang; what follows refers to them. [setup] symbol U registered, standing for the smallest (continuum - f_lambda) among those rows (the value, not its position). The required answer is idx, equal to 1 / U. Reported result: -7.0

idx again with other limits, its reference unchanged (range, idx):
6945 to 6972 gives -1.4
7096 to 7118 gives -8.9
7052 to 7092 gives -2.1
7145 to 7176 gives -16.7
